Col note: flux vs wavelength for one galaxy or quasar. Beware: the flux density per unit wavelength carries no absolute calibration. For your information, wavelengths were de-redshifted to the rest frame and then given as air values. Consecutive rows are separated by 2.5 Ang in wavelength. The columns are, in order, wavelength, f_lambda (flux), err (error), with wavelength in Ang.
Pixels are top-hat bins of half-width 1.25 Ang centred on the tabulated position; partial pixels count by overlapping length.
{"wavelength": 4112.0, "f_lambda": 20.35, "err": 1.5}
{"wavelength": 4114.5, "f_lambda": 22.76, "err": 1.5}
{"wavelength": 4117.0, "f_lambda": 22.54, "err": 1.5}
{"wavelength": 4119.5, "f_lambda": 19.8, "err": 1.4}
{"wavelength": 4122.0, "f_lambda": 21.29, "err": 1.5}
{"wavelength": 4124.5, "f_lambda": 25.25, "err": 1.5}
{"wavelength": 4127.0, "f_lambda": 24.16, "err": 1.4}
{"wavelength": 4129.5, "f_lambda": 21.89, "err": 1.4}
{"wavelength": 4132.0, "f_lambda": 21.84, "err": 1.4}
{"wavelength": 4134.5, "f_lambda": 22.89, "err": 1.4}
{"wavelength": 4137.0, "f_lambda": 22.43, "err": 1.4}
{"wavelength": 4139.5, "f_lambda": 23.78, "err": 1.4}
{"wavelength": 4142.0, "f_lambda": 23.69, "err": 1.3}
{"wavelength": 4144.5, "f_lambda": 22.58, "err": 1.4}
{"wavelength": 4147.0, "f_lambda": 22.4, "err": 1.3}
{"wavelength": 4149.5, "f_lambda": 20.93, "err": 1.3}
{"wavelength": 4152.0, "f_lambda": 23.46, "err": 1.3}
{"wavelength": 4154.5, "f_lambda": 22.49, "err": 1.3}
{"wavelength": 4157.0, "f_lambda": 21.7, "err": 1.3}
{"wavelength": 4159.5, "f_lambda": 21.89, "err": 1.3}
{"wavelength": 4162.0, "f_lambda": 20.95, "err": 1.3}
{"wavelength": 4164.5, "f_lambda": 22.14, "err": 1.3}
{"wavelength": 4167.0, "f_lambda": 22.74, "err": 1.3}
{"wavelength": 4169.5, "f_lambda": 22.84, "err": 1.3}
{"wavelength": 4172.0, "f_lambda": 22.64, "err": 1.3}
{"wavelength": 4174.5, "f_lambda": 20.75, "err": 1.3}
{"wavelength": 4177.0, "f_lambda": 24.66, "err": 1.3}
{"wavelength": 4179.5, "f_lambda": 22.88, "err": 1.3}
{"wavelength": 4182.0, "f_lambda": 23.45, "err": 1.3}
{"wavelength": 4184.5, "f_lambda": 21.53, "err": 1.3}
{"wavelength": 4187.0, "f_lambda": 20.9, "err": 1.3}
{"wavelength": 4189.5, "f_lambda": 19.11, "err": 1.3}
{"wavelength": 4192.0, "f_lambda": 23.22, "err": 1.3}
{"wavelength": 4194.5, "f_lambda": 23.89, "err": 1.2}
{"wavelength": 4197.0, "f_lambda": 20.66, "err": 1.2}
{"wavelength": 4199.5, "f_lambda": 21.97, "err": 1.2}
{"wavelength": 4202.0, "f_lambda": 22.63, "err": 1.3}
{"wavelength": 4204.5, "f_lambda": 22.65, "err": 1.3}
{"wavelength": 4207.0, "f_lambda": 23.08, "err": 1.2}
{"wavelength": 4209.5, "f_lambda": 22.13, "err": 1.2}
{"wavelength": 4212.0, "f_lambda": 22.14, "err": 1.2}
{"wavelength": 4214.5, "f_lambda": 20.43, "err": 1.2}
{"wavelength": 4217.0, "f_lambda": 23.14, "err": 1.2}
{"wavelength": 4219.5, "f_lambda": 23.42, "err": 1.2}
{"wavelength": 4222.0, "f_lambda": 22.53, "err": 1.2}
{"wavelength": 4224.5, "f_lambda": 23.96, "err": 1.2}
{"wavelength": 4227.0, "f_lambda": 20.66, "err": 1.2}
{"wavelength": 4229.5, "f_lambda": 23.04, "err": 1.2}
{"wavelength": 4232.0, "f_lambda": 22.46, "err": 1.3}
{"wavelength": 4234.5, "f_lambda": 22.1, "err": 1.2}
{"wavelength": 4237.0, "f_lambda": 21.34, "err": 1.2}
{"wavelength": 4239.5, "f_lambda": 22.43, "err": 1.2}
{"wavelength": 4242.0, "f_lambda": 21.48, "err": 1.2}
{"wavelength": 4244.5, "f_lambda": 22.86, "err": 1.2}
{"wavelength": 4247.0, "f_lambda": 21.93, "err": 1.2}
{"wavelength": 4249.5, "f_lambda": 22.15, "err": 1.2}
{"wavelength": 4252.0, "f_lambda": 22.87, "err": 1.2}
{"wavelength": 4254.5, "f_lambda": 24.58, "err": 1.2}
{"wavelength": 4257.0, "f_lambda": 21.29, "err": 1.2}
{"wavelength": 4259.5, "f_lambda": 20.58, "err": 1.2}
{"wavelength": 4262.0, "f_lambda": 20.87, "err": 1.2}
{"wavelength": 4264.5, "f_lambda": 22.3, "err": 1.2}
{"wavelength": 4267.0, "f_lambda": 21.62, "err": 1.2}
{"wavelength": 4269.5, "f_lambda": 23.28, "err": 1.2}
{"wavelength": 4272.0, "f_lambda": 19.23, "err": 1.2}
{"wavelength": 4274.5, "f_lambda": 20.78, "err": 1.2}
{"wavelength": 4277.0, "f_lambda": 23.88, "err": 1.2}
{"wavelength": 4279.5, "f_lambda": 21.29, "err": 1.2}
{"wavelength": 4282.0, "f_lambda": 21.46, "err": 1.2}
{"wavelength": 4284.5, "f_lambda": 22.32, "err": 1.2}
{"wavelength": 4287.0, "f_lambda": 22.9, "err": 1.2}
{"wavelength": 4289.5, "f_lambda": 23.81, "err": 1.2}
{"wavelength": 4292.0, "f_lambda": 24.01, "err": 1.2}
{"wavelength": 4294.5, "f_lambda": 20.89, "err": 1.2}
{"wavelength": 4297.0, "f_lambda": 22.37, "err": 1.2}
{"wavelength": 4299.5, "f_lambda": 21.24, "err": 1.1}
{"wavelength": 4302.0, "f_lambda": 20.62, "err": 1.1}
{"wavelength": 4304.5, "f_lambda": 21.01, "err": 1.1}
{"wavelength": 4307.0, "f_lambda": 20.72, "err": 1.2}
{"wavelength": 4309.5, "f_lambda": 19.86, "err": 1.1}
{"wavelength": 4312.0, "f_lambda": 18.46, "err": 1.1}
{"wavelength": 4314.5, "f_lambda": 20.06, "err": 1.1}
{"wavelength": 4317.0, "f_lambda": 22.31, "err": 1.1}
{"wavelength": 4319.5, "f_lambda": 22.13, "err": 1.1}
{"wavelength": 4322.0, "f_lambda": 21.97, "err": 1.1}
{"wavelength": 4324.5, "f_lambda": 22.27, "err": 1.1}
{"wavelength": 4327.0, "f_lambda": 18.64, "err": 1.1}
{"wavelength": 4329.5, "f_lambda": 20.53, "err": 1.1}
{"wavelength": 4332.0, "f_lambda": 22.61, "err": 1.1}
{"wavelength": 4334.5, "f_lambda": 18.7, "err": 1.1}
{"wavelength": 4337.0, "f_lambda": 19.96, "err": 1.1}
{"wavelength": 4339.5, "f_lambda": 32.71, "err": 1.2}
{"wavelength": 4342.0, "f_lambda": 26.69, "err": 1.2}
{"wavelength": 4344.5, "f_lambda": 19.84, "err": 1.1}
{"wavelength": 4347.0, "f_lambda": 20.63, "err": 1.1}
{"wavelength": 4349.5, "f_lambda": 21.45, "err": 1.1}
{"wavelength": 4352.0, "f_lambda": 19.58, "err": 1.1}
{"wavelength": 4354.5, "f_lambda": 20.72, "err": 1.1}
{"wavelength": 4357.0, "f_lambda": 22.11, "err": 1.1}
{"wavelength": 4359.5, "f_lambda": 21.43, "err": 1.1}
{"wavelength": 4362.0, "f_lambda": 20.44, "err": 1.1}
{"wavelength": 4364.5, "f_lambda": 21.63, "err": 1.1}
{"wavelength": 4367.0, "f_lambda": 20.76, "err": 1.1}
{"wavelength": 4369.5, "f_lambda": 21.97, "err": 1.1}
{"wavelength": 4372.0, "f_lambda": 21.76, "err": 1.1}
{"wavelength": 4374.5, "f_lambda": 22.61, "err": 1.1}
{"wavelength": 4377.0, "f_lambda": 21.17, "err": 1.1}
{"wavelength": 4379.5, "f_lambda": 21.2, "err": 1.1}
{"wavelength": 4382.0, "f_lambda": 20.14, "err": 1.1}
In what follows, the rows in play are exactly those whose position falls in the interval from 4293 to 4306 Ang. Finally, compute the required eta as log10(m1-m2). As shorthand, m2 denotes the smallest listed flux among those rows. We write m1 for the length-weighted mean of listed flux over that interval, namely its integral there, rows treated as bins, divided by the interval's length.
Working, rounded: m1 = 21.27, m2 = 20.62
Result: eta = -0.19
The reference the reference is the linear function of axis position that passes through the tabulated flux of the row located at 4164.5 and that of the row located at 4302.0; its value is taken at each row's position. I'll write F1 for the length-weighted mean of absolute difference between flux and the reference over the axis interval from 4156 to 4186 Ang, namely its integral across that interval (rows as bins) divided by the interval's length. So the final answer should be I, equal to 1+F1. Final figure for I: 1.9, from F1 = 0.9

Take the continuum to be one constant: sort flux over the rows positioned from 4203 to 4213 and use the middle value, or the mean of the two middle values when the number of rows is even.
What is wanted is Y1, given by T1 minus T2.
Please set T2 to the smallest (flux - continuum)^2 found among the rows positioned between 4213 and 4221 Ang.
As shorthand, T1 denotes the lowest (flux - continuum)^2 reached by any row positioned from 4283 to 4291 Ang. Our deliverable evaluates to -0.5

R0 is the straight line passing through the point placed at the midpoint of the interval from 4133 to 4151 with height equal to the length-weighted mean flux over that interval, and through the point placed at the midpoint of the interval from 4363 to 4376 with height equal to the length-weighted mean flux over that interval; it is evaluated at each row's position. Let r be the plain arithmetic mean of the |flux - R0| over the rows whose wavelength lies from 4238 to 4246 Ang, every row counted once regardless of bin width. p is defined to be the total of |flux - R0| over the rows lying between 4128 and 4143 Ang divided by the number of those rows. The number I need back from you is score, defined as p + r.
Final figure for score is 1.2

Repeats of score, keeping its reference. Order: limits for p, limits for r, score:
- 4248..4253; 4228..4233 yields 0.8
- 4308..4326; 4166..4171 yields 1.4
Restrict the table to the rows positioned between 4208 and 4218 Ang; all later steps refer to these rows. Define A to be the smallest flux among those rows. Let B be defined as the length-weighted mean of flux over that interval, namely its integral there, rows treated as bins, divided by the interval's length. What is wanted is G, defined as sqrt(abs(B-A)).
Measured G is 1.24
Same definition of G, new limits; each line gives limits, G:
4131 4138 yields 0.75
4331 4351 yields 2.02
